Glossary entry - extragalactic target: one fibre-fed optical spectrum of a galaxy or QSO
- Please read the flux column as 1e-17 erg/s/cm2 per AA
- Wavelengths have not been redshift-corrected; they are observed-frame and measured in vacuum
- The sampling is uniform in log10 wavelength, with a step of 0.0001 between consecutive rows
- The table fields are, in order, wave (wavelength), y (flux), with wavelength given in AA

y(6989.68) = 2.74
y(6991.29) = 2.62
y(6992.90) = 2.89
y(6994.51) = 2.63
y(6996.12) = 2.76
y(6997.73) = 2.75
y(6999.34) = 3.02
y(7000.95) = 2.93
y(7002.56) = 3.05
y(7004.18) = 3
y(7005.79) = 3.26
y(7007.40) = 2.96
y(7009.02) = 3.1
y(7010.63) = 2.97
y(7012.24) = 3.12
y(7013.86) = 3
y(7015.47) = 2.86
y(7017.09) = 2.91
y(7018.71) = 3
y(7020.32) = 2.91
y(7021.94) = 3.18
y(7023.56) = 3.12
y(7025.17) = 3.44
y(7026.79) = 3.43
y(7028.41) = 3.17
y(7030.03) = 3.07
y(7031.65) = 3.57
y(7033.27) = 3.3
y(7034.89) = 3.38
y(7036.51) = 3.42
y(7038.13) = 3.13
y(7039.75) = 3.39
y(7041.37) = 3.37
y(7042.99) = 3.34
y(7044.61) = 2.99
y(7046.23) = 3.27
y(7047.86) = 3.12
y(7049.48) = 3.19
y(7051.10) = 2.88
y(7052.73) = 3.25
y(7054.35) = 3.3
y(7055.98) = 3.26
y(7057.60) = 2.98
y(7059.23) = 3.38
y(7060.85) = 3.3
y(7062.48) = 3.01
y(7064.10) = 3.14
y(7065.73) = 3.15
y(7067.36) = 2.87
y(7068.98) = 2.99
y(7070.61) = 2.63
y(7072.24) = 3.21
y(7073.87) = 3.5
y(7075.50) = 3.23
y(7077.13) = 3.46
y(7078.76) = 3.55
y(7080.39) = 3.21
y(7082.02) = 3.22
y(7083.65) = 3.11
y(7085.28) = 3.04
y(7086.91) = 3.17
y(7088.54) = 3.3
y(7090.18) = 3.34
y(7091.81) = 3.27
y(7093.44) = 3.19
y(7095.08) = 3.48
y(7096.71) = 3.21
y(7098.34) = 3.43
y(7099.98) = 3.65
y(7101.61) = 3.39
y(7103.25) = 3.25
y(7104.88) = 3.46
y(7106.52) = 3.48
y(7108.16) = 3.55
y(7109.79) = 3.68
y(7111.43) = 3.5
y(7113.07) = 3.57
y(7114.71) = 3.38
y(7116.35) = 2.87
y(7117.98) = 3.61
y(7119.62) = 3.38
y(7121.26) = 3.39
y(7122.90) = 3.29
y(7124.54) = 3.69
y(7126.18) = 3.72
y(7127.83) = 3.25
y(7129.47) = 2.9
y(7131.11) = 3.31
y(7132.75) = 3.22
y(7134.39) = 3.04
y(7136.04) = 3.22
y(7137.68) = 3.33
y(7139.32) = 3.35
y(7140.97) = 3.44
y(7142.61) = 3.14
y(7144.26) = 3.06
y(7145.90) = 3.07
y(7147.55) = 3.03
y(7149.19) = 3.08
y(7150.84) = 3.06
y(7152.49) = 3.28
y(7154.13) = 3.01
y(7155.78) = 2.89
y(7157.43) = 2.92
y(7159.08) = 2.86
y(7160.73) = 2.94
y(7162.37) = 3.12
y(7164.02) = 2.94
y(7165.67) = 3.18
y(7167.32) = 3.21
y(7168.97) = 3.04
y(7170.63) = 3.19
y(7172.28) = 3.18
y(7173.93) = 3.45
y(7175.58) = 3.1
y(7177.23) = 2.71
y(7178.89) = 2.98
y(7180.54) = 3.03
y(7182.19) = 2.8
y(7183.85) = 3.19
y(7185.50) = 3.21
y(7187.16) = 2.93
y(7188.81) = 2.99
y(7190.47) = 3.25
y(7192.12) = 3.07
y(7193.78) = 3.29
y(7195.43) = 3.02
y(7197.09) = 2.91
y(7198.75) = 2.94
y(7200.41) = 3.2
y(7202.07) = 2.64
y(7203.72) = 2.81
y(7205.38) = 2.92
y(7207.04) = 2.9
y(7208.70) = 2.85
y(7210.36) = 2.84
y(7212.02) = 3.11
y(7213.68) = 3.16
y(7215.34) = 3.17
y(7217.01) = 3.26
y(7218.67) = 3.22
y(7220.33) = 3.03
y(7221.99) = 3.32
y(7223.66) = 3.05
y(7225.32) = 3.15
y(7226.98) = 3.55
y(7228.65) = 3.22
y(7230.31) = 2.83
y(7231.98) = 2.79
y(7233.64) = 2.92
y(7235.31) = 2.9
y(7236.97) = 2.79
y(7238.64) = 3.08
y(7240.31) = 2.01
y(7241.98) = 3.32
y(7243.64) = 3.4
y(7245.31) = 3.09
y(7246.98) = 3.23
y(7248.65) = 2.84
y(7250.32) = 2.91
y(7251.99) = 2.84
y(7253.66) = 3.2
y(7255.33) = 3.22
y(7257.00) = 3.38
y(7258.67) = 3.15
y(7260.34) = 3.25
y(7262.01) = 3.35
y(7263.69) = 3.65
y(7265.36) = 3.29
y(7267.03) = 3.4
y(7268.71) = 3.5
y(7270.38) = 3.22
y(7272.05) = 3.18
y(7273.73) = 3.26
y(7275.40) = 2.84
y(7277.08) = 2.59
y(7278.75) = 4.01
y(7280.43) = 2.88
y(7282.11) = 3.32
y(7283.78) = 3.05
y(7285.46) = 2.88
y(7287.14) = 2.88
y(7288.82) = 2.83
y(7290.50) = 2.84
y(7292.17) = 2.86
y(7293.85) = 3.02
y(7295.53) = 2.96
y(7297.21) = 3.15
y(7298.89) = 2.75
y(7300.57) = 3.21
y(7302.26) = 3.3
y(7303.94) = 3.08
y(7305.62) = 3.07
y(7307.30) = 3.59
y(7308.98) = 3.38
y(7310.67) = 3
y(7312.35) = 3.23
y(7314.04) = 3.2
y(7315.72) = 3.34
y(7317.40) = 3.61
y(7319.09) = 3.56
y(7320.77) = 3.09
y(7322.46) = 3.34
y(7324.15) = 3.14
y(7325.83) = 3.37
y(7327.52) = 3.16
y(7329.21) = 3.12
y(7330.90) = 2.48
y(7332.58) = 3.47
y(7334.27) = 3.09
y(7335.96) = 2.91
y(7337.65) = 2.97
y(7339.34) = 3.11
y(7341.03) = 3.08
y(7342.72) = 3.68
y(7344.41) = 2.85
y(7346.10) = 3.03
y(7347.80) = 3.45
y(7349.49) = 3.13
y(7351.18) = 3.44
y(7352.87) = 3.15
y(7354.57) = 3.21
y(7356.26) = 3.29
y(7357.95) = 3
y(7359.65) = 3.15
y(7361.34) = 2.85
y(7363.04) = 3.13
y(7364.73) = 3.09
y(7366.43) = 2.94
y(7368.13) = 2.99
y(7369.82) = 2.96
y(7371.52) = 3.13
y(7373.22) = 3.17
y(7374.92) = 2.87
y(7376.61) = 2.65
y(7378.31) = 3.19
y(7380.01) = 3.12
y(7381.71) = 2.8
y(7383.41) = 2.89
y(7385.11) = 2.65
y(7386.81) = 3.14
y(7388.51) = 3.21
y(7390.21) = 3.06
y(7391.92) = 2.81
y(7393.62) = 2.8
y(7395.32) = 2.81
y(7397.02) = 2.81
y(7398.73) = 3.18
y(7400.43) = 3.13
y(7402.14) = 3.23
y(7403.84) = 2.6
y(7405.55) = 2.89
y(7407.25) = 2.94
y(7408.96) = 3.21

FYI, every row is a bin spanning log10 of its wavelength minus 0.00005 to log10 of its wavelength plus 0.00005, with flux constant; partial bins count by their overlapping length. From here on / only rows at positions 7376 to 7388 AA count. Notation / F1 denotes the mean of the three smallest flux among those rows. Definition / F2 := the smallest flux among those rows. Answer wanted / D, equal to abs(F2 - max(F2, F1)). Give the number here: 0.05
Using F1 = 2.7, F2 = 2.65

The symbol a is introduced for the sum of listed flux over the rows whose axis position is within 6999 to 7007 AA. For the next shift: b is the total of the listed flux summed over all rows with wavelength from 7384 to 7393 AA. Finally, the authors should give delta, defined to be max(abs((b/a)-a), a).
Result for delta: 15.3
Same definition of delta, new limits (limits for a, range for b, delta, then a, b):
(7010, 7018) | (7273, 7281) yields 14.9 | 14.9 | 15.6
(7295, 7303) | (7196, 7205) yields 15.4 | 15.4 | 14.5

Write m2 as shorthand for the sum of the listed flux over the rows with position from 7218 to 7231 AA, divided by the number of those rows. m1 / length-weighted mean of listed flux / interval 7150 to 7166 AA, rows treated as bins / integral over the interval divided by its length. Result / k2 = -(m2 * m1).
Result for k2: -9.6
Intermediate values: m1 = 3.02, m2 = 3.17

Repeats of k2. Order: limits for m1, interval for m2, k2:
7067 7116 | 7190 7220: -10.0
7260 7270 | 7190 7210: -10.2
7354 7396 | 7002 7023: -9.1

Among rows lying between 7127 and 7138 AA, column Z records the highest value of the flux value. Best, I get 3.33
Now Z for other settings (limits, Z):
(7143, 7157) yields 3.28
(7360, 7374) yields 3.17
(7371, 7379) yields 3.19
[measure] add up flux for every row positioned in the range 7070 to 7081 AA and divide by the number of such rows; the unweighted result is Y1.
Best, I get 3.26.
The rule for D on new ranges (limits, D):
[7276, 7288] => 0.19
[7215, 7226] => 0.05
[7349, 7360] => 0.09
